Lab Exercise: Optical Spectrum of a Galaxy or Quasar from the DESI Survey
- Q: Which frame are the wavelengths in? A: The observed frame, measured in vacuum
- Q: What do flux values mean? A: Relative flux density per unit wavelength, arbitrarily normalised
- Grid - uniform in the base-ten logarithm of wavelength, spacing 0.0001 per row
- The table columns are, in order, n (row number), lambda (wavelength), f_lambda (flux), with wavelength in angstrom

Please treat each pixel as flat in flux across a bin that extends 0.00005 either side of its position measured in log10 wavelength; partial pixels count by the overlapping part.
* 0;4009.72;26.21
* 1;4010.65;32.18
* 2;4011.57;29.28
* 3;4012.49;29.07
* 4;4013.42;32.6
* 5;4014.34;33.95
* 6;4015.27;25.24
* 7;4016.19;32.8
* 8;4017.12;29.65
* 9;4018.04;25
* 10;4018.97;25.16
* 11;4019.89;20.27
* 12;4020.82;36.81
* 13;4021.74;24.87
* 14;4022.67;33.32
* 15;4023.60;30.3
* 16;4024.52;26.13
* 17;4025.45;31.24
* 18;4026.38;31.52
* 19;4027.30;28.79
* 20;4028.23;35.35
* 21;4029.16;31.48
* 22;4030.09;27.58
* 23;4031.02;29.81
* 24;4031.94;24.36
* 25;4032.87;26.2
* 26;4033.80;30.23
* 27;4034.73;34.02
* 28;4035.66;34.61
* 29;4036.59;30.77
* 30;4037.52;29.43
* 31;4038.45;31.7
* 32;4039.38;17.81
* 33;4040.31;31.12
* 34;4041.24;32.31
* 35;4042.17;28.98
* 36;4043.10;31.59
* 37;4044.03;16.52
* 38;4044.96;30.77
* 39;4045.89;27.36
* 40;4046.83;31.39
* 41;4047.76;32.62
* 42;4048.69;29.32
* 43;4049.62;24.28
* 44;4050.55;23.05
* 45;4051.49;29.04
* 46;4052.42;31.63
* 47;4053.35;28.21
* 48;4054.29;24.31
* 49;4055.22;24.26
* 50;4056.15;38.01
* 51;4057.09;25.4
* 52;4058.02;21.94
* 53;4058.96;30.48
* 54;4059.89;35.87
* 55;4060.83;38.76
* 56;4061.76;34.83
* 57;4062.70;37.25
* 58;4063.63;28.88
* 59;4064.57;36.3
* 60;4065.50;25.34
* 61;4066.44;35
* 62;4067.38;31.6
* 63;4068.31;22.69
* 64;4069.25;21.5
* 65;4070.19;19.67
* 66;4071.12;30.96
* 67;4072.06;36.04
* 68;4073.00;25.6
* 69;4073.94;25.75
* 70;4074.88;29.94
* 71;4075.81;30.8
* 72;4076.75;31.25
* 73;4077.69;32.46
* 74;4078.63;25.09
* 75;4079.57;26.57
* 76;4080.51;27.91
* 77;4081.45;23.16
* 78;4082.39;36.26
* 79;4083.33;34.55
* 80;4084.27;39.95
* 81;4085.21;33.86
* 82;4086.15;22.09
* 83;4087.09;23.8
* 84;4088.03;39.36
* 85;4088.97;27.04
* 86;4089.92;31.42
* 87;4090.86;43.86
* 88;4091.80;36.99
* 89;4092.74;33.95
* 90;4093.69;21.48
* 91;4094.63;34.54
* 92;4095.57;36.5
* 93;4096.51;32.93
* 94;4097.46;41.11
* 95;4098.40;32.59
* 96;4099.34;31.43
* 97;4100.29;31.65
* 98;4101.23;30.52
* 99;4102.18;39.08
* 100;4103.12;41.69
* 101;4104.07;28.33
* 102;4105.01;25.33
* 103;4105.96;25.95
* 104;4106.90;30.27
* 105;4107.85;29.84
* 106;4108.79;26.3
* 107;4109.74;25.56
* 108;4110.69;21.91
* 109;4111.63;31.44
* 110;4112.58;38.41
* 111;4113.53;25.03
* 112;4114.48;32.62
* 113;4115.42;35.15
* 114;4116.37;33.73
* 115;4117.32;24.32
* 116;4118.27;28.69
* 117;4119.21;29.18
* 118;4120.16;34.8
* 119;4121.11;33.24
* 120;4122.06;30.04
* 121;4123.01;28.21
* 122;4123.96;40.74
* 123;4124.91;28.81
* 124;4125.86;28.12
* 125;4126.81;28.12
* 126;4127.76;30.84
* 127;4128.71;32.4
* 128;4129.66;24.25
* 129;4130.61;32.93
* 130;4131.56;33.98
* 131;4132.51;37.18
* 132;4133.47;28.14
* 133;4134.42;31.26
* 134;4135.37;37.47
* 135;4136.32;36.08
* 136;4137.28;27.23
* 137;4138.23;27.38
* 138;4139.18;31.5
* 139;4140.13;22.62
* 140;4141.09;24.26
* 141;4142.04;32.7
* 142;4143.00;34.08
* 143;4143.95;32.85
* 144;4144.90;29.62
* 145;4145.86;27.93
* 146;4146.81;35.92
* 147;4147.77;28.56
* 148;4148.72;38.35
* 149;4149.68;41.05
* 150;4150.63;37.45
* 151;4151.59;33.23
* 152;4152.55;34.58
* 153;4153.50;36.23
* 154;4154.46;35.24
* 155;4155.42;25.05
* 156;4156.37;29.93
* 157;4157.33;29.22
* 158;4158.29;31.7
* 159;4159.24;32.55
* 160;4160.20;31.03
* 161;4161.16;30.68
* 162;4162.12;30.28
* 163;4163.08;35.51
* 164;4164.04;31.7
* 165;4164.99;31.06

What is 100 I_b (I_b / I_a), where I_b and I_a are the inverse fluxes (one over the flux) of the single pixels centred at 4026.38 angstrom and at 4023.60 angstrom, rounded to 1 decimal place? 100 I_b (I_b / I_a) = 3.0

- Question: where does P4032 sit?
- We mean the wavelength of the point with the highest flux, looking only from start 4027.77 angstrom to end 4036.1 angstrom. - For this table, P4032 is 4028.23 angstrom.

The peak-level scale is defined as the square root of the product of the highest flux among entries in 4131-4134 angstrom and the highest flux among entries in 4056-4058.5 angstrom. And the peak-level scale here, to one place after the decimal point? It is 37.6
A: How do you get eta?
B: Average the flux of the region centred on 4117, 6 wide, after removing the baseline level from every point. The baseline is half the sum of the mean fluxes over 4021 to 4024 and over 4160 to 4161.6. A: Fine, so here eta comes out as 0.4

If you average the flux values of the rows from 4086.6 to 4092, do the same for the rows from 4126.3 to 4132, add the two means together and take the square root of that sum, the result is 8.0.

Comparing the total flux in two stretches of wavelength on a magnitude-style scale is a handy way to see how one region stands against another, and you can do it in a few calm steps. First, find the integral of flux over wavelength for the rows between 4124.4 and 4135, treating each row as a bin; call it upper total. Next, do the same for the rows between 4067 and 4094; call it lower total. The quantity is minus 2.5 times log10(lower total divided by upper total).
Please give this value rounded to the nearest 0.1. -1.0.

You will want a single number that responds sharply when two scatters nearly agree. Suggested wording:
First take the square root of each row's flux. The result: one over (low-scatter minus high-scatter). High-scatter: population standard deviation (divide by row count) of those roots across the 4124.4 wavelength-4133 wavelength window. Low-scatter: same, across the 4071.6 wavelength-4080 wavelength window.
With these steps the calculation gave -218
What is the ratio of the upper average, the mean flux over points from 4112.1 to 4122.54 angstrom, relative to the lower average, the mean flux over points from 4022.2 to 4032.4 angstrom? 1.05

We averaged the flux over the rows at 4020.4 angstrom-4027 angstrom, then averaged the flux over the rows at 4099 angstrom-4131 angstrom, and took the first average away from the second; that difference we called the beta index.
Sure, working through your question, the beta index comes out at 0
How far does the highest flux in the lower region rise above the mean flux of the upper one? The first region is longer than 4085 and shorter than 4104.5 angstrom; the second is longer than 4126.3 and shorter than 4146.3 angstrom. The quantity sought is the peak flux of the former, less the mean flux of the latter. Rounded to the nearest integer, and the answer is 13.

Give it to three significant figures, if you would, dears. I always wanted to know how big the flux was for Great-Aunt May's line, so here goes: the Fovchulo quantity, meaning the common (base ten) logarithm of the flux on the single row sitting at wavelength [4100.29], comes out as 1.50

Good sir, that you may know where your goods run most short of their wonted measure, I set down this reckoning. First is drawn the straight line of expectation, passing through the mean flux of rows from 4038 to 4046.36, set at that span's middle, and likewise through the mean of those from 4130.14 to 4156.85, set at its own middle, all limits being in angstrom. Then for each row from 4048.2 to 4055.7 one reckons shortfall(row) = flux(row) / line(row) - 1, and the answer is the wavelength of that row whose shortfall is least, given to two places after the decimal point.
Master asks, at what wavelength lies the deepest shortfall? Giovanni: 4050.55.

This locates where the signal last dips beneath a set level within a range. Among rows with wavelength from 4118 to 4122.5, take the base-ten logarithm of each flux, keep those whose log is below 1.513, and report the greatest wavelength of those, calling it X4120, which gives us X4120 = 4122.06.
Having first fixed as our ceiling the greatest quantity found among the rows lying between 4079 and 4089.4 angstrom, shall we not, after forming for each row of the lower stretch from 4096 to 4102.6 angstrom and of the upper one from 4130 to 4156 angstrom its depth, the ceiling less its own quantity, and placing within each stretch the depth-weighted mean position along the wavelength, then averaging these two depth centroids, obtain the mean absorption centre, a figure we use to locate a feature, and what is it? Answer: 4120.9 angstrom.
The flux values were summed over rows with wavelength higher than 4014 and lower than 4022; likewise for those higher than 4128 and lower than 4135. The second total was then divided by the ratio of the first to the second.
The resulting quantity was 191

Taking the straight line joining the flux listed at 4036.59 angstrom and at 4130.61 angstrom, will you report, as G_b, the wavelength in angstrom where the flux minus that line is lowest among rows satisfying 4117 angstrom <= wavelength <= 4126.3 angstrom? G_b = 4117.32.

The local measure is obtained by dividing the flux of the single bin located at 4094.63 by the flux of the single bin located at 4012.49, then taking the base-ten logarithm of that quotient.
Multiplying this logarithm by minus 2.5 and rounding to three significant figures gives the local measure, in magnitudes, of -0.187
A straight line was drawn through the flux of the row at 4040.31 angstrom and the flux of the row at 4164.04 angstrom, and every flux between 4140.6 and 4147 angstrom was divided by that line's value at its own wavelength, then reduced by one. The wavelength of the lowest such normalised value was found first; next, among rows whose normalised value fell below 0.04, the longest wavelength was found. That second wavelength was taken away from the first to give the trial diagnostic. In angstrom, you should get -4.8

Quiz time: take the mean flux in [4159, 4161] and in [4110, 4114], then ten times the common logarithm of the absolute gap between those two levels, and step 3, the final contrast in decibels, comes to 4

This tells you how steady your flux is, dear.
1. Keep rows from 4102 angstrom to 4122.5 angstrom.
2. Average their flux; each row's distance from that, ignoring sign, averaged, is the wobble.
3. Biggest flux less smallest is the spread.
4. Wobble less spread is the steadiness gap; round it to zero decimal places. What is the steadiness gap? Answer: -16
